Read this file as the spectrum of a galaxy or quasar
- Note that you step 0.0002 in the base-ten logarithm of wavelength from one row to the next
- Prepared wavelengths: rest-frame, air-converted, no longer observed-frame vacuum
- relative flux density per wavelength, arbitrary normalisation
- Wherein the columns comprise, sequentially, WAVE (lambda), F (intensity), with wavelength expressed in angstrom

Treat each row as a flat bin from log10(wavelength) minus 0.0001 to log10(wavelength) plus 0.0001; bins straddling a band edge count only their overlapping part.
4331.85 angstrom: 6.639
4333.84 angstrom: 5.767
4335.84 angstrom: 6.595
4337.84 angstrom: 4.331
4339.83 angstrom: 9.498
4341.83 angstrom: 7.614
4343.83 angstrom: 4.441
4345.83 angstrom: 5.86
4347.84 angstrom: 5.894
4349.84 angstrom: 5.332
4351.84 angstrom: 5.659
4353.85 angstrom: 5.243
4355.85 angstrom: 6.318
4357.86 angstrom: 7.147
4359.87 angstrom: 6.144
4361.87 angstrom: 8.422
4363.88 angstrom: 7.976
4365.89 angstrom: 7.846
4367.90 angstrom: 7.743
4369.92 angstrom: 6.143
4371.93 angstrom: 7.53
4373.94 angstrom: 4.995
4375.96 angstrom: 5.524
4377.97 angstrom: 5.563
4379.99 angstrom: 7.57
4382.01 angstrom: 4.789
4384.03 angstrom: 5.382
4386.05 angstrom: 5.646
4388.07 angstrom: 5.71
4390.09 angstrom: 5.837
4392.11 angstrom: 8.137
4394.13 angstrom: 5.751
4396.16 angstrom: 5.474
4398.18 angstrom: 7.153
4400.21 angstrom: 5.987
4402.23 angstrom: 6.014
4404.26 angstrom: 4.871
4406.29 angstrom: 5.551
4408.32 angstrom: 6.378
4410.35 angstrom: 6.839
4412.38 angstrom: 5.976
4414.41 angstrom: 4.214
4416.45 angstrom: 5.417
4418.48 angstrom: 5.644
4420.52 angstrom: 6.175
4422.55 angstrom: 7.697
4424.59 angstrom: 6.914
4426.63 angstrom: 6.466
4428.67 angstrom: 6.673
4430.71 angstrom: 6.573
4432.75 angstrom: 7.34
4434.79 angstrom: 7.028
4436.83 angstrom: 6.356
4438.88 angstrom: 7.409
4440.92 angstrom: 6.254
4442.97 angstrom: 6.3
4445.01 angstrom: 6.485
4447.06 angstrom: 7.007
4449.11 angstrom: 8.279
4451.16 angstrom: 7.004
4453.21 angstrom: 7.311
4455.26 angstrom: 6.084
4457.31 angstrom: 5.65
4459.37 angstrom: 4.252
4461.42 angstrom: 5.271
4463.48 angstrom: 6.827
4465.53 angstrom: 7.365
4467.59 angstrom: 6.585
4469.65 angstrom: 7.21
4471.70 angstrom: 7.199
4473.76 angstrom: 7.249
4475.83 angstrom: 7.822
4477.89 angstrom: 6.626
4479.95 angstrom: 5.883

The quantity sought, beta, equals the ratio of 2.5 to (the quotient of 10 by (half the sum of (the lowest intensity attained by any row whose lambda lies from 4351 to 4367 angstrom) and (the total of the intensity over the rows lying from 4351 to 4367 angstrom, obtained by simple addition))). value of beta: 7.50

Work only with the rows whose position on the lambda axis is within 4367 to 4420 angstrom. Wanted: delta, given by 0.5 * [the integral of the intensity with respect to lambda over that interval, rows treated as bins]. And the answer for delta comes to 159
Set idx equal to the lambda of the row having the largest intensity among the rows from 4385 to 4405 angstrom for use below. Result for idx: 4392.11 angstrom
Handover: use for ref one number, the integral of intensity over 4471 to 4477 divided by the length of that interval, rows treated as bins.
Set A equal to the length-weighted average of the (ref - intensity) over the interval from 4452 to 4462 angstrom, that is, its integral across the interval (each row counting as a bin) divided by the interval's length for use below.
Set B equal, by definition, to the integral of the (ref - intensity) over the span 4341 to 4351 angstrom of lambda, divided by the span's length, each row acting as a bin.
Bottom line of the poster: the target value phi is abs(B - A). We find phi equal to 0.0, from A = 1.7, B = 1.6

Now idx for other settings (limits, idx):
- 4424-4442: 4438.88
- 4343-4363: 4361.87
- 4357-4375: 4361.87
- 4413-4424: 4422.55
